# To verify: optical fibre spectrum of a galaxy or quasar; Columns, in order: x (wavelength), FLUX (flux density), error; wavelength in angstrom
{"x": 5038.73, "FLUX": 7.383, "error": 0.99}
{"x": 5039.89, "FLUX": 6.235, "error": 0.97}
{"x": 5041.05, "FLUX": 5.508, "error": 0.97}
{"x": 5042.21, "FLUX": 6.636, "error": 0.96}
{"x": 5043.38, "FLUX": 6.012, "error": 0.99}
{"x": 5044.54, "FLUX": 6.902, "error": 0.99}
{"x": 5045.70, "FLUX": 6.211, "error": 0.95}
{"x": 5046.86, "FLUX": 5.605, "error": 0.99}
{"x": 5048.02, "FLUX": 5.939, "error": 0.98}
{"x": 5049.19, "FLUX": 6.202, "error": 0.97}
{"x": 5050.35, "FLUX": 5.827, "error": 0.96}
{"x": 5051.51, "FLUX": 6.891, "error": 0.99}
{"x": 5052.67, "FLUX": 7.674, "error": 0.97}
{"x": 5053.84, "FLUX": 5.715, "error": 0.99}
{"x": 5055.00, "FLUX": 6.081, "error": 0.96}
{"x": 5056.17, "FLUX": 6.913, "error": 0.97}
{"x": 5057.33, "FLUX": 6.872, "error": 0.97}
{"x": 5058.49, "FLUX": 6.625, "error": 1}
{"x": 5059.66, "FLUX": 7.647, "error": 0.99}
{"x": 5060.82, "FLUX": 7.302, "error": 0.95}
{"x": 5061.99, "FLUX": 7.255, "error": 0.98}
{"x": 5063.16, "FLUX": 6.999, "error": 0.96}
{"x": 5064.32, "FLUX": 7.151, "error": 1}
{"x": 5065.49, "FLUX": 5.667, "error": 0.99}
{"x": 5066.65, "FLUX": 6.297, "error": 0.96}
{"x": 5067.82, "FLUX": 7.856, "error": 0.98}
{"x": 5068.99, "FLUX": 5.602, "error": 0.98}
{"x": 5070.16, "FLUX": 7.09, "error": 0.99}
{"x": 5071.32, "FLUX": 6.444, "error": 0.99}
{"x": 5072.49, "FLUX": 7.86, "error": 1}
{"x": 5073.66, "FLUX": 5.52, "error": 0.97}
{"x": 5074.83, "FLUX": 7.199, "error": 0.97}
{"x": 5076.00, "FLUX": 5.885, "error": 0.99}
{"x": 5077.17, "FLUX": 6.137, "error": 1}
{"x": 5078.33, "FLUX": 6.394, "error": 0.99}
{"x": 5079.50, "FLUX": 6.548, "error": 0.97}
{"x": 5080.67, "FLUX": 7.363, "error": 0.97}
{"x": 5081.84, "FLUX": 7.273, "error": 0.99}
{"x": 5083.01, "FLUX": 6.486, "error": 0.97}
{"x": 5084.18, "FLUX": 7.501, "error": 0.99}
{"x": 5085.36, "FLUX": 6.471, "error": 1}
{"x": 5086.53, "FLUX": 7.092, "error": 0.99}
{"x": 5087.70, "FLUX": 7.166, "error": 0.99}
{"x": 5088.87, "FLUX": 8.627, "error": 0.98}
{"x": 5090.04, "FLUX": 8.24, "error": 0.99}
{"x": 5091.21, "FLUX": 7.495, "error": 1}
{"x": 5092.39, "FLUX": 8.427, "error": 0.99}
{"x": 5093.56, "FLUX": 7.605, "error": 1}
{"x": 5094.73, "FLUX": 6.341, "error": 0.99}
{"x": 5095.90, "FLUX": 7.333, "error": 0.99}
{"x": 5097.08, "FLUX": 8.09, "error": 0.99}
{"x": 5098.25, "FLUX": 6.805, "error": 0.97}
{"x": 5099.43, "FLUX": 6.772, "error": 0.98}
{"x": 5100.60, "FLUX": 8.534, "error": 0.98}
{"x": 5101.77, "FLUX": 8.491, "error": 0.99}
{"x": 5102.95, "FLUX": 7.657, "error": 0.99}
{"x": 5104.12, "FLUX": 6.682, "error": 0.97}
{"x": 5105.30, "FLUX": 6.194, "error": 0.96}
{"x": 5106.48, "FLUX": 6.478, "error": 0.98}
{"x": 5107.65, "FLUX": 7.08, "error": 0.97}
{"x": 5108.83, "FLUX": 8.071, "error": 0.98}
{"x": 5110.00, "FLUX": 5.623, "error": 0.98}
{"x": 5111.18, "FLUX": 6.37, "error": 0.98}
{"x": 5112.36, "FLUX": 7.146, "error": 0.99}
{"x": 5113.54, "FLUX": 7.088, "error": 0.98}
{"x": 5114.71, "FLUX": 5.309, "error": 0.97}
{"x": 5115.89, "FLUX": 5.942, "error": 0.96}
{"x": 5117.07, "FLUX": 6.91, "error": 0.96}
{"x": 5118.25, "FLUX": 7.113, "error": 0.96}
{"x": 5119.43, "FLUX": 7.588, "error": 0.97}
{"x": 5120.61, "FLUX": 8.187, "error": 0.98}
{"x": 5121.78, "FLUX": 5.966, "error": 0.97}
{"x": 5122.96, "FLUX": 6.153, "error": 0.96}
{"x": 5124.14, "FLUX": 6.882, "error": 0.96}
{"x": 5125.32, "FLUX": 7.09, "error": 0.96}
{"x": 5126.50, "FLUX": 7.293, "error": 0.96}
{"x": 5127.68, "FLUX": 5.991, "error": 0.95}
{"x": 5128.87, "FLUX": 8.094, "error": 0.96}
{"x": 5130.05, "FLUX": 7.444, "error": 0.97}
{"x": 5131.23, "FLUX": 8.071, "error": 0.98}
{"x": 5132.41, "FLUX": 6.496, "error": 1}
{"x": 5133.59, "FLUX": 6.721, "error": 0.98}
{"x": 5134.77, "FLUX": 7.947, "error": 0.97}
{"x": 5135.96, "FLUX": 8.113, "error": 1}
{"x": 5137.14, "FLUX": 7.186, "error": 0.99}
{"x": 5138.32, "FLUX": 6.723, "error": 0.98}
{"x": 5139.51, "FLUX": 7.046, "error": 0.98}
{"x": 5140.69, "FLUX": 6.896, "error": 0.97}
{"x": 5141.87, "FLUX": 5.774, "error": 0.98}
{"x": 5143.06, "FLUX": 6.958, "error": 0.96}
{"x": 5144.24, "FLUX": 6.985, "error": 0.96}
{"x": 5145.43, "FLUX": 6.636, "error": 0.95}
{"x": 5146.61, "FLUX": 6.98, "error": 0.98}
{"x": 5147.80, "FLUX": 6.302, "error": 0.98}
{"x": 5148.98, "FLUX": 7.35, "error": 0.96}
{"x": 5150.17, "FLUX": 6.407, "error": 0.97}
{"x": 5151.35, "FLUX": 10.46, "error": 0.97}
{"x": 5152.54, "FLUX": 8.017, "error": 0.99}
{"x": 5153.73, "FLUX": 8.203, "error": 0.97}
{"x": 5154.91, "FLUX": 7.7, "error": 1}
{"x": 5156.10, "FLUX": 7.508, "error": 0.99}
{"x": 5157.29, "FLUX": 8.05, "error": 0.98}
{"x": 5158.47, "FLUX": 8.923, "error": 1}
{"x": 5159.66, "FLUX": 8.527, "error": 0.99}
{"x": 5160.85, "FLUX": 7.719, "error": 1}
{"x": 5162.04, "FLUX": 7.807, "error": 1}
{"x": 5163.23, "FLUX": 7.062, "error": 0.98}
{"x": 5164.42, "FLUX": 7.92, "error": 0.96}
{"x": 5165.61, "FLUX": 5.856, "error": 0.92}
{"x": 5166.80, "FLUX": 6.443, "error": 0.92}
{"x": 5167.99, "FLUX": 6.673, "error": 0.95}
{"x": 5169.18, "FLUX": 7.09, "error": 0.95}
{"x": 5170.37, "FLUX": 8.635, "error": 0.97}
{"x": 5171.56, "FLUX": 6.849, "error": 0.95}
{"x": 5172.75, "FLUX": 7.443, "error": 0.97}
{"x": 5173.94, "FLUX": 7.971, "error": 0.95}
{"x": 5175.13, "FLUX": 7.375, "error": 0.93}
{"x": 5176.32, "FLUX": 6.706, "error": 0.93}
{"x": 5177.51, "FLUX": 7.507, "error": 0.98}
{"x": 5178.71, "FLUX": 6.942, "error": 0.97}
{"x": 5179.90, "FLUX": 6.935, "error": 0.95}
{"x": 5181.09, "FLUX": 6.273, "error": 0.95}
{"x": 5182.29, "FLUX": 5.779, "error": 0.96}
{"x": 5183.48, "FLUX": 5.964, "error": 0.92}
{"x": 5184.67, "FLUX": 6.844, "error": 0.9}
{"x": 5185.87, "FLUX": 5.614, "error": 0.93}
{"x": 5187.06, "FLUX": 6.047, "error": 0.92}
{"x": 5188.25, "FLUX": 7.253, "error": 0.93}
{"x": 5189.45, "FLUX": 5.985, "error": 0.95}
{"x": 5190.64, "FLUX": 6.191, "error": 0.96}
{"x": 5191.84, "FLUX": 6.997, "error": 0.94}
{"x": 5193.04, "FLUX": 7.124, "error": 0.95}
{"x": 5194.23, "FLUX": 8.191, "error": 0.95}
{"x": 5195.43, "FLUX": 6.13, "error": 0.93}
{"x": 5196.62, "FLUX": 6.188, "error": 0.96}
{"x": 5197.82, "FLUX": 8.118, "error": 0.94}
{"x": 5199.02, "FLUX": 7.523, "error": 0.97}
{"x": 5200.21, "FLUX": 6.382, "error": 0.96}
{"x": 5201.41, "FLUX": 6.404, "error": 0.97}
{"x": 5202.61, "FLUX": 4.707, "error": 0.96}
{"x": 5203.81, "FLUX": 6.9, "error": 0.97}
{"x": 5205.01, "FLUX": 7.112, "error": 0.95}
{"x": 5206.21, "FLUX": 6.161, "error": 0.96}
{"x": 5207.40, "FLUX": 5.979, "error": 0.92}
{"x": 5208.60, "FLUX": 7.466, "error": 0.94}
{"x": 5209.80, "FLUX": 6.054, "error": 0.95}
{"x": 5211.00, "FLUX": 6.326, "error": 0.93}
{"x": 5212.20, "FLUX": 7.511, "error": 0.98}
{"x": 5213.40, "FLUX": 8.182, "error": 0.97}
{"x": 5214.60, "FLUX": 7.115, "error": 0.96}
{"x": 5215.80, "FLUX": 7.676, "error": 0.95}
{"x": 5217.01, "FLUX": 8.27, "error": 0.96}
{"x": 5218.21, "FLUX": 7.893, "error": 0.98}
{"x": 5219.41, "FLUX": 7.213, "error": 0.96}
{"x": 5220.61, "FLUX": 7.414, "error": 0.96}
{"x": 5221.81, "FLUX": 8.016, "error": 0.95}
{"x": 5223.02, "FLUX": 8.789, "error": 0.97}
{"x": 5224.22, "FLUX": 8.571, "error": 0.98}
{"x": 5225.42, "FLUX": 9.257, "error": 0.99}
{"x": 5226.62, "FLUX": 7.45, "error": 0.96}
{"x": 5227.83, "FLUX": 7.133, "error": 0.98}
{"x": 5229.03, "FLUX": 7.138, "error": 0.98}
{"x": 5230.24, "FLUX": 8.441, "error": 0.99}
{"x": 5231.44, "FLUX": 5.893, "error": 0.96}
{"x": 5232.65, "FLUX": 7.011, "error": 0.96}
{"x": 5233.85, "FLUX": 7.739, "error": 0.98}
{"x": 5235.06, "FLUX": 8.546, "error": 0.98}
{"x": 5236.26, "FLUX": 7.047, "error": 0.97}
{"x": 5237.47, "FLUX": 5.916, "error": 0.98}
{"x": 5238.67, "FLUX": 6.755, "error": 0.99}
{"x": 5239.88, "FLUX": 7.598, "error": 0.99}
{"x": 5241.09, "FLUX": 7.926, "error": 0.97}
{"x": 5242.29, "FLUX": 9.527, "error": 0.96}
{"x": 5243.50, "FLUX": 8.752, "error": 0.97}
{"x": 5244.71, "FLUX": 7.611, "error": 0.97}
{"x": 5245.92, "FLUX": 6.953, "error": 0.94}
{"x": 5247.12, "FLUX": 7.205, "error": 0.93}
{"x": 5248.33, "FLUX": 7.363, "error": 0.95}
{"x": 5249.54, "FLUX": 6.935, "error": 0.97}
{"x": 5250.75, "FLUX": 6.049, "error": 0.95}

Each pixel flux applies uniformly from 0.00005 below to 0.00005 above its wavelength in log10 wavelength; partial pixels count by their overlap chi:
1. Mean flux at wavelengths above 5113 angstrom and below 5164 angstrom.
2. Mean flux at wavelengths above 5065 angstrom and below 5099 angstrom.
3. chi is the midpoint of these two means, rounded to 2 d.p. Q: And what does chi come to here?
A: 7.12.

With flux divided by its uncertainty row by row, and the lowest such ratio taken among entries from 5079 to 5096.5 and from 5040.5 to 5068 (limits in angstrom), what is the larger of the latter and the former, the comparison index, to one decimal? 6.4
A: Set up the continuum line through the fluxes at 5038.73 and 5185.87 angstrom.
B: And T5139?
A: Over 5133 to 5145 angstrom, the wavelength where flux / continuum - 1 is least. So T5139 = 5141.87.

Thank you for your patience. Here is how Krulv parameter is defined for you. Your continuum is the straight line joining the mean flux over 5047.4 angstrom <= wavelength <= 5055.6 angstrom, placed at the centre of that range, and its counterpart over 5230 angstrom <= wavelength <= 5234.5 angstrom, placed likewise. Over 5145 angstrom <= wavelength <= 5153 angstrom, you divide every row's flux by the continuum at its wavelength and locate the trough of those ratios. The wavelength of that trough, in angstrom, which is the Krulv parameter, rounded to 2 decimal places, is 5147.80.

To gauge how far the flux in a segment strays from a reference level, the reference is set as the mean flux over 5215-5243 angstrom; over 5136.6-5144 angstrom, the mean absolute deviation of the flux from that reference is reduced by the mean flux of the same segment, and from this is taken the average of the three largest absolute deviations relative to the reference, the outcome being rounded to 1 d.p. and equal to -7.1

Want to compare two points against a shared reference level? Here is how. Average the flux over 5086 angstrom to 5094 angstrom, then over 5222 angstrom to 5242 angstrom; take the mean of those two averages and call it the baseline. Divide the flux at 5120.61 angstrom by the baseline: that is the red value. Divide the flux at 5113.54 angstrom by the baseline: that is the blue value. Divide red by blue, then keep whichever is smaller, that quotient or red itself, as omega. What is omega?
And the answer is 1.06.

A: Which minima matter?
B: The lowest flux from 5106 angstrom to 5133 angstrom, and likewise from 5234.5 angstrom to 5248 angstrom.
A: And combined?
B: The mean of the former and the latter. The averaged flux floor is 5.61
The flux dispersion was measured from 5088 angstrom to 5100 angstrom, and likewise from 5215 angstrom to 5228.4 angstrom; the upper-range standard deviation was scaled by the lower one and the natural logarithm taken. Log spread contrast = -0.1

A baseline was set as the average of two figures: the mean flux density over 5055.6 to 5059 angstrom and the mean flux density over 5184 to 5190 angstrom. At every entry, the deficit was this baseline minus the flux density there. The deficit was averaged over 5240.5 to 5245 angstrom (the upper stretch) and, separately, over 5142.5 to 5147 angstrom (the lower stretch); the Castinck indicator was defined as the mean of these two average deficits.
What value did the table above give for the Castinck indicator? -1.1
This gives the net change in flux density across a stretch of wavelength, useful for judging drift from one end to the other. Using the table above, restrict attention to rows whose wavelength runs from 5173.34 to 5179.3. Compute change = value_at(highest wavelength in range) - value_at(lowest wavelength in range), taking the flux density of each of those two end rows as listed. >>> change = -1.0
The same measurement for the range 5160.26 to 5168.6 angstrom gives -1.0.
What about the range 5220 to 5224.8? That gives 1.2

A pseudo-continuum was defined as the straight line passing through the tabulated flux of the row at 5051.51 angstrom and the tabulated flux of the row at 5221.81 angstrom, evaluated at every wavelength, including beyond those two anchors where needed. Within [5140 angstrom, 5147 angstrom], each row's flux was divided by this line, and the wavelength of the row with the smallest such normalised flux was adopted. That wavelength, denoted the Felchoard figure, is 5141.87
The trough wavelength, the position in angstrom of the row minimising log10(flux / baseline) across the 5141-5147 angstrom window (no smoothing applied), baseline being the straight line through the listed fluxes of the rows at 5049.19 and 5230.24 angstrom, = 5141.87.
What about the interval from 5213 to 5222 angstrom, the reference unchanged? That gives 5214.60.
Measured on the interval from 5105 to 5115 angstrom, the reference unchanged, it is 5114.71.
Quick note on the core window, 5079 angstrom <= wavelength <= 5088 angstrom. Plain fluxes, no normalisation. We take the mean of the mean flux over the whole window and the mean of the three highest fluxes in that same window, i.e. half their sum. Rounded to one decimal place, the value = 7.2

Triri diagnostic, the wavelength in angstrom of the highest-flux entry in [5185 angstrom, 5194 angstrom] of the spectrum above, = 5188.25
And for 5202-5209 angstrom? 5208.60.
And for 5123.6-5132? 5128.87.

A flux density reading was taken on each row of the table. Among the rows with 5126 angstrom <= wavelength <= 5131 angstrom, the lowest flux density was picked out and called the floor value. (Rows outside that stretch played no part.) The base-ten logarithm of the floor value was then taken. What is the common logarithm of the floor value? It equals 0.777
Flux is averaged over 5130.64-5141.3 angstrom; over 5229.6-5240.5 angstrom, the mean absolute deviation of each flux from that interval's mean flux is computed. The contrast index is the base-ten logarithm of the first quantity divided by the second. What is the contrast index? 0.97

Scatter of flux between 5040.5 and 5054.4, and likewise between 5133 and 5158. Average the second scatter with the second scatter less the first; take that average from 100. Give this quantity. 99.4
